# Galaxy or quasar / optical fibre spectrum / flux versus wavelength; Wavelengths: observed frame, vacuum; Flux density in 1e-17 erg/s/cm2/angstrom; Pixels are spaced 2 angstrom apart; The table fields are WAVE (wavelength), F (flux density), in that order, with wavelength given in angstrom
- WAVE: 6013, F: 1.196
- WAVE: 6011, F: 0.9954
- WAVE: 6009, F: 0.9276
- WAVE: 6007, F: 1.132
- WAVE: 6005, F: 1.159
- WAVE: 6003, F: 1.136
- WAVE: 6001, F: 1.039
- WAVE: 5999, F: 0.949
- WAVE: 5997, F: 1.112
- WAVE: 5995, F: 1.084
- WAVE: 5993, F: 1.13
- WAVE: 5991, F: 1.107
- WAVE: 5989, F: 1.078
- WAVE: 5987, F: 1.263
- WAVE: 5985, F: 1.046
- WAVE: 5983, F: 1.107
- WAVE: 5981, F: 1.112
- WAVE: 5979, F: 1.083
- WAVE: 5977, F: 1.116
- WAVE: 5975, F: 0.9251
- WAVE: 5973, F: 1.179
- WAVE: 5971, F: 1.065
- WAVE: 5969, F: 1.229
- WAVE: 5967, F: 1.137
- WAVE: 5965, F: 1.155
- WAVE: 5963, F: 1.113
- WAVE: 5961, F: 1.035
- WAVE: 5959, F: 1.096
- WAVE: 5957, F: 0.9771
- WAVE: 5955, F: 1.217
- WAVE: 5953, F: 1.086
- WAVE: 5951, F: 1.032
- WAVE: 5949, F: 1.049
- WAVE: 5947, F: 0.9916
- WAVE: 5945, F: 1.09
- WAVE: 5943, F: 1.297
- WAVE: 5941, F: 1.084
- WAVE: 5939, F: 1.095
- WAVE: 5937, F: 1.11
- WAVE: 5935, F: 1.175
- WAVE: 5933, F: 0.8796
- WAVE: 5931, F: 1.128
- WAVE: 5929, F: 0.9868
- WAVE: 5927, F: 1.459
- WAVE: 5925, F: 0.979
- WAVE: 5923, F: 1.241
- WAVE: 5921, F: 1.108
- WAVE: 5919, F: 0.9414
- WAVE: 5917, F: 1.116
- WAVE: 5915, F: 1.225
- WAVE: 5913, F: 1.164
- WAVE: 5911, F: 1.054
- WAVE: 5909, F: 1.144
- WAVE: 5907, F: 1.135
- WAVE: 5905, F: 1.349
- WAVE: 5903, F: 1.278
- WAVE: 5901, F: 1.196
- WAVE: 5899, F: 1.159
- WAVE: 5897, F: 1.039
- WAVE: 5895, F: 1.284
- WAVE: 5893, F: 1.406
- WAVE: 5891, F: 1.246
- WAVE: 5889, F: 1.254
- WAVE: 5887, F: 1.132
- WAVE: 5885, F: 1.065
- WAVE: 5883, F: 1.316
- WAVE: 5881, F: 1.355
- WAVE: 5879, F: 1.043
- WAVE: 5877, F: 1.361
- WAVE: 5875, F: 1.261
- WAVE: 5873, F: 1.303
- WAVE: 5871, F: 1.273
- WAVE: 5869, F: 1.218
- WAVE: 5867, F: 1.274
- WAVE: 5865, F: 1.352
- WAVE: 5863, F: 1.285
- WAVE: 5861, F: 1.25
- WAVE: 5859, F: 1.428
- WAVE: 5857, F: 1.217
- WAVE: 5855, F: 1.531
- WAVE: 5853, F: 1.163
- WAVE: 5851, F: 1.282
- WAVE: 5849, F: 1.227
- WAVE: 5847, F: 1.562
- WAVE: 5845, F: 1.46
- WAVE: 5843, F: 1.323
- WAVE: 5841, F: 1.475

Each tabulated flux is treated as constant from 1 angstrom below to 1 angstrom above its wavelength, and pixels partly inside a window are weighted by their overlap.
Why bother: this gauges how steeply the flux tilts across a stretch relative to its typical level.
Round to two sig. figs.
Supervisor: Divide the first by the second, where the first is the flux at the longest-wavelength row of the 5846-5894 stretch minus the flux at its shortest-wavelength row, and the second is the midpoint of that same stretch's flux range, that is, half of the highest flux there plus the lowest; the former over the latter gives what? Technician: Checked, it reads -0.12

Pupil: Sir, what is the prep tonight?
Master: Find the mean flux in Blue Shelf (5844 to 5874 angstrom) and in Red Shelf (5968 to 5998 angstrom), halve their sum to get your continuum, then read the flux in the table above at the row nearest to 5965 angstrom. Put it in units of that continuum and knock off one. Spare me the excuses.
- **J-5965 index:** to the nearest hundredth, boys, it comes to -0.05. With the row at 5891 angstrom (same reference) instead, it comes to 0.03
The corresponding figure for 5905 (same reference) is 0.11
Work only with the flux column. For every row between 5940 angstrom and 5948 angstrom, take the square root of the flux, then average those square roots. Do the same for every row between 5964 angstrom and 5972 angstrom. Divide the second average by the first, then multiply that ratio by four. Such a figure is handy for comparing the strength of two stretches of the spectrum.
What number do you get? 4.06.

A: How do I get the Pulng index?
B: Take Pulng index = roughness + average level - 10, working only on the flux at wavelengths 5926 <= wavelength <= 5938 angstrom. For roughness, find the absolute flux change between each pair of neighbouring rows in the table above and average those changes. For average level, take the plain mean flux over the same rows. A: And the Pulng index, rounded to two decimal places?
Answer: -8.63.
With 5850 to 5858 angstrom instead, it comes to -8.43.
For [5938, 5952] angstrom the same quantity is -8.81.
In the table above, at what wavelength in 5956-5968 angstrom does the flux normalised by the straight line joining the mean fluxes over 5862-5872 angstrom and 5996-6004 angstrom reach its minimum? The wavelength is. 5957 angstrom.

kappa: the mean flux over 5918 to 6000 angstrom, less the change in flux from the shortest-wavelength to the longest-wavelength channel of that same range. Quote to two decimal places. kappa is 1.09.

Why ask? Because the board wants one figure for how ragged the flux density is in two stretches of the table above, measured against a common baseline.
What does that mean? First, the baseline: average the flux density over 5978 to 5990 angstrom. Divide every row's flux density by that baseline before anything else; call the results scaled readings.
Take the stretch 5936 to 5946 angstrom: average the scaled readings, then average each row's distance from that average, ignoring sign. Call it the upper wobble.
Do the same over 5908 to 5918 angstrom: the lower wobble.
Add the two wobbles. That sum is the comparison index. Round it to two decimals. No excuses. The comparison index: 0.10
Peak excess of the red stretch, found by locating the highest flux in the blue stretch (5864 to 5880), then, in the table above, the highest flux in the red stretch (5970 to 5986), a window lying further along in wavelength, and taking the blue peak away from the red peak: -0.18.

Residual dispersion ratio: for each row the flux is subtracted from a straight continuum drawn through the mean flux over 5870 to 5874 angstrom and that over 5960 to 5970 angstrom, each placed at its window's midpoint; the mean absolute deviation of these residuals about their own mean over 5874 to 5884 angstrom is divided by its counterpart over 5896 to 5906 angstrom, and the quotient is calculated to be 1.0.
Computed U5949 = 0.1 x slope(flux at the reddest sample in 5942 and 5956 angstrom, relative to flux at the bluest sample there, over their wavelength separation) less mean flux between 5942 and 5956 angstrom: -1.11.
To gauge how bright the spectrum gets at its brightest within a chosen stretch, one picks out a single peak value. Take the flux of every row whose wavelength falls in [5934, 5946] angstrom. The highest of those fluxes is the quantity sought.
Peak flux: 1.297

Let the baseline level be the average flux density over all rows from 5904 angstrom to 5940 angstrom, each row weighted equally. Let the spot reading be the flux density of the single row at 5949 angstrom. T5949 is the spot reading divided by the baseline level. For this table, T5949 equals 0.93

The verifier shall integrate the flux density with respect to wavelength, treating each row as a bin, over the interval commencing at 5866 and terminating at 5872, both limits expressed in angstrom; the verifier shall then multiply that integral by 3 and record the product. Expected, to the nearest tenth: 22.6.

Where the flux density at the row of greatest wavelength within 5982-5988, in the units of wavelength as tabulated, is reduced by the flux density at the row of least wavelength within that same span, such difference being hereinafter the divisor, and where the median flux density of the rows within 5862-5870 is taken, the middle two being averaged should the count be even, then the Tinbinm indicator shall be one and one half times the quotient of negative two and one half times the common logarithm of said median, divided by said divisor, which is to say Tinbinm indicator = -2.6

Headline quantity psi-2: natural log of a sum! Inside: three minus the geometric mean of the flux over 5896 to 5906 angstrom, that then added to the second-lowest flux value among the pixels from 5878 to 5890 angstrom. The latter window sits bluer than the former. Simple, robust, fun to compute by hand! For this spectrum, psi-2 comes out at 1.05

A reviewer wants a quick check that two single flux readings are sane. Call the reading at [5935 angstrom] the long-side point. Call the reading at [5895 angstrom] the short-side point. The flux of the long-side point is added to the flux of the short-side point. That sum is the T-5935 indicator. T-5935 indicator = 2.46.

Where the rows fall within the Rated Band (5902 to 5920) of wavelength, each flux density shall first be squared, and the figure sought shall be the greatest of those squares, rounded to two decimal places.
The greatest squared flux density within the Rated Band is 1.82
